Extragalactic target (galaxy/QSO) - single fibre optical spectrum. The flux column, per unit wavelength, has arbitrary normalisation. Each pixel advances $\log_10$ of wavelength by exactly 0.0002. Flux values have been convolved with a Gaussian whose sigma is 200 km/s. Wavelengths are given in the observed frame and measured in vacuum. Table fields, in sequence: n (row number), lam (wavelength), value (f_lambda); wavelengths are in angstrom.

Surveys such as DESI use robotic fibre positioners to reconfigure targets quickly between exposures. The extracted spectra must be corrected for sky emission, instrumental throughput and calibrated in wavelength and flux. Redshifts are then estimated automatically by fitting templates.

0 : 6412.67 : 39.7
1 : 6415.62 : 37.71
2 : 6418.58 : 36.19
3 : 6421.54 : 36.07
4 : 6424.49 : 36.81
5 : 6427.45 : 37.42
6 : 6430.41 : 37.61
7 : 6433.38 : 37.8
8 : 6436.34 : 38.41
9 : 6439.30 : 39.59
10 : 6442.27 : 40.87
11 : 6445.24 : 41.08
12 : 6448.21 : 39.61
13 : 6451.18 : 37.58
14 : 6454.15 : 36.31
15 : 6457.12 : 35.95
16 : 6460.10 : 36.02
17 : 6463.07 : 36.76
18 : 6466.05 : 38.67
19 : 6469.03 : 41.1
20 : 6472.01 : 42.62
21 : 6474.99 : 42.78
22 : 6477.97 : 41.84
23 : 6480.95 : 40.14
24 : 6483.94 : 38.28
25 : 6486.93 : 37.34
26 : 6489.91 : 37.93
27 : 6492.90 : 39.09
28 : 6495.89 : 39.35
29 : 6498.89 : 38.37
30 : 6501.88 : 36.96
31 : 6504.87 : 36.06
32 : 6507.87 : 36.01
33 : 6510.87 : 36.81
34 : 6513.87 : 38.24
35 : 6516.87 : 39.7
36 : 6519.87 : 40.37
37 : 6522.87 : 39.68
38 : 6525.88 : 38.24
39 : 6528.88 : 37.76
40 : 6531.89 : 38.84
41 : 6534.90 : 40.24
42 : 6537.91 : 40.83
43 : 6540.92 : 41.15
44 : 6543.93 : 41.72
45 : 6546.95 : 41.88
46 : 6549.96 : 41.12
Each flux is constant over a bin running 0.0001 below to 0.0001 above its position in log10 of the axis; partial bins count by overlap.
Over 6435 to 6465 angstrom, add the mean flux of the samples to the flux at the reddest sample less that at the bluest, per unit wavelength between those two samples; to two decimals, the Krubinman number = 38.16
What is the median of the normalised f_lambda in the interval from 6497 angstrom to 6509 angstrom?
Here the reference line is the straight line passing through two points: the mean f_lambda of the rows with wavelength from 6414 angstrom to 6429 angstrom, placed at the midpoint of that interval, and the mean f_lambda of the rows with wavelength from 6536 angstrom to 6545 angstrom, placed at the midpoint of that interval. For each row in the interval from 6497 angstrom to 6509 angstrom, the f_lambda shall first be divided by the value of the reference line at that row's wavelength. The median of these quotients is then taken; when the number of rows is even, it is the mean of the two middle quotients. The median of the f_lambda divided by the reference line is 0.916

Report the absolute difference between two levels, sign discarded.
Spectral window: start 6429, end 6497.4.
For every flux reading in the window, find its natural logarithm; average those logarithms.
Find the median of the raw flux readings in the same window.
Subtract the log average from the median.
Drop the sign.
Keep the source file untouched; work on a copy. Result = 35.0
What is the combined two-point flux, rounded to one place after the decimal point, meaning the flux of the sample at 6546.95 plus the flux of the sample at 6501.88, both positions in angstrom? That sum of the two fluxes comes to 78.8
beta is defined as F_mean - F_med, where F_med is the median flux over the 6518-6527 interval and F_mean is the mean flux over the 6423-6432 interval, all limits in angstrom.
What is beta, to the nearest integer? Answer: -2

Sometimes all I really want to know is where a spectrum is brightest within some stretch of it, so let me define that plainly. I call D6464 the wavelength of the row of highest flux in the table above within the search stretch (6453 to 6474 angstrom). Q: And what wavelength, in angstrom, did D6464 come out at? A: 6472.01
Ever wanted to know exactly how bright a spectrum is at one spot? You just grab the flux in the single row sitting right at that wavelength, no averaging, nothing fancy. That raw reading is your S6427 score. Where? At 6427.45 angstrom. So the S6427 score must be 37.42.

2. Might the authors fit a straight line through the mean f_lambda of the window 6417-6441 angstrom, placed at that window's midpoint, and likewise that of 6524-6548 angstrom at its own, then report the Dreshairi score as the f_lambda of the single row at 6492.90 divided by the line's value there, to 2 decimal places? 1.00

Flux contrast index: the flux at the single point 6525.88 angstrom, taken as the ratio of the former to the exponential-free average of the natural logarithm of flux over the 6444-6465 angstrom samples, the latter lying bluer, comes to 10.5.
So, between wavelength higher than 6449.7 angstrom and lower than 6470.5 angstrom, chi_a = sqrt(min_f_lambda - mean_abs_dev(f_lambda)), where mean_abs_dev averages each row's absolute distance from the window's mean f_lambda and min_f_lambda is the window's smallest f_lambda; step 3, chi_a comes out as 5.88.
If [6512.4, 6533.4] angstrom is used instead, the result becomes 6.08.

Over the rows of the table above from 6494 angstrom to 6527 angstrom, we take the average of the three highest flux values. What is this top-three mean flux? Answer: 39.9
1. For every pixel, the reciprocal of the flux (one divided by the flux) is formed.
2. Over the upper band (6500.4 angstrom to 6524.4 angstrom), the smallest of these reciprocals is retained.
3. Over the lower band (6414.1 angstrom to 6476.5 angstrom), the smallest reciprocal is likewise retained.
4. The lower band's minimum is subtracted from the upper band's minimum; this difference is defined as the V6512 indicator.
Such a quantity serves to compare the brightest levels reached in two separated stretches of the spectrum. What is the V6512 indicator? 0.0014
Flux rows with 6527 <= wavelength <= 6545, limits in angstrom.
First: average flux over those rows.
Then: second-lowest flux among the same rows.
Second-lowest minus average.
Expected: -1.2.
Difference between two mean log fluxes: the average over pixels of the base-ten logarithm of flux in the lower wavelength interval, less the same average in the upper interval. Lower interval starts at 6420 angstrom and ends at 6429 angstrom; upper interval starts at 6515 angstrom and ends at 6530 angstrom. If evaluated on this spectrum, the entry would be -0.027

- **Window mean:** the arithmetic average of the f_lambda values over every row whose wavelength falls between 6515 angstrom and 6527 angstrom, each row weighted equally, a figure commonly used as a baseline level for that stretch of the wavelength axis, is 39.5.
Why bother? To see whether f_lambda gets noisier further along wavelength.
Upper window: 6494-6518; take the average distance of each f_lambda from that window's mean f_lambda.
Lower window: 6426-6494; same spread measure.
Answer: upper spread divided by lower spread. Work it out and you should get 0.72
